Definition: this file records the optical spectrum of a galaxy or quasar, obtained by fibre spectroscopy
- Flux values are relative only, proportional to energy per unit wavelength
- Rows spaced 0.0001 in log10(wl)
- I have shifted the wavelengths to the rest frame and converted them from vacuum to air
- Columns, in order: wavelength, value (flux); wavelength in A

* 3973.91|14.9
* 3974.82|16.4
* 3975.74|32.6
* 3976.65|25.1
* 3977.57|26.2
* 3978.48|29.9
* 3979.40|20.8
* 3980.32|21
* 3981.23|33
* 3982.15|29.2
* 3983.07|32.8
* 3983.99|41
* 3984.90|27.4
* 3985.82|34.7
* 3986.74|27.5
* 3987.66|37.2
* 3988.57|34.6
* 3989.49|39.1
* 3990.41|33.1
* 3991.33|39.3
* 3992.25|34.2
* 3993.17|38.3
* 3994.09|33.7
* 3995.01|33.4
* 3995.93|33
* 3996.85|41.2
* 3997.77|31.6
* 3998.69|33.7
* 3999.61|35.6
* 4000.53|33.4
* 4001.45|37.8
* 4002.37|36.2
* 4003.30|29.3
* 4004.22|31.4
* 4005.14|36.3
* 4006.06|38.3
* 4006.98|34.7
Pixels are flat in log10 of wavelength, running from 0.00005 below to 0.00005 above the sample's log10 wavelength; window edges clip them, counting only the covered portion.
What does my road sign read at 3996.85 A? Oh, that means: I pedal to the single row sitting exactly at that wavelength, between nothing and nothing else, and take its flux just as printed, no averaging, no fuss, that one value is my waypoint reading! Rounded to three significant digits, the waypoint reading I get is 41.2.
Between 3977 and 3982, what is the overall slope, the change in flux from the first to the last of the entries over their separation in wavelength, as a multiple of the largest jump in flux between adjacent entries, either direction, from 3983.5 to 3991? 0.14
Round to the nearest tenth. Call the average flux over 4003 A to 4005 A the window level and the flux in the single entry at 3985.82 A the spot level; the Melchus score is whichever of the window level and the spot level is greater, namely 34.7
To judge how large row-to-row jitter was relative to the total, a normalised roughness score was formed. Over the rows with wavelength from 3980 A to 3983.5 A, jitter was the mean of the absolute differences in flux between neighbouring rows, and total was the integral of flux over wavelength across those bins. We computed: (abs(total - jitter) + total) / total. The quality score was 1.94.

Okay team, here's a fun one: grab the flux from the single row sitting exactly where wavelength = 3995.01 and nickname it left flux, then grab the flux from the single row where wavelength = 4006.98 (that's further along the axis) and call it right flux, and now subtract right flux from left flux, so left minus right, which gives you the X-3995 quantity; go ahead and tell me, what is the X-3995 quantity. -1.3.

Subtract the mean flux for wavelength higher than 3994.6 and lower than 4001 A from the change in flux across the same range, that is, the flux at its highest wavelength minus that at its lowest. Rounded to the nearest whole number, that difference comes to -35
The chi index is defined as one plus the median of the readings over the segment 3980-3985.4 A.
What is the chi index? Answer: 32.0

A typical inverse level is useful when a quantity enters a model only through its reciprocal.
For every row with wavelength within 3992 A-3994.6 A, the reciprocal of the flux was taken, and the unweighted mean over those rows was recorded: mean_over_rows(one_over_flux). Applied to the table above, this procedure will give 0.0283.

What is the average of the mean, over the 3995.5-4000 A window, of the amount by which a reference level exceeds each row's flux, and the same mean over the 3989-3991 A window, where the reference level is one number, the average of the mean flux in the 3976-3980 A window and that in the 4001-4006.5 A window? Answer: -5.4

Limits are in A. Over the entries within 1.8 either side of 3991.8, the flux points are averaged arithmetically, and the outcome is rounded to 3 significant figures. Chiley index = 36.2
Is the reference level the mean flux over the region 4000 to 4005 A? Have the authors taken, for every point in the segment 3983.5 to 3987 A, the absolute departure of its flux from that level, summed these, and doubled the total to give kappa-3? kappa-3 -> 41.6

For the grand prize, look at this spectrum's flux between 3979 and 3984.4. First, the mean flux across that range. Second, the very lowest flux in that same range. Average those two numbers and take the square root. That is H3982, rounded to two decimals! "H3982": 5.02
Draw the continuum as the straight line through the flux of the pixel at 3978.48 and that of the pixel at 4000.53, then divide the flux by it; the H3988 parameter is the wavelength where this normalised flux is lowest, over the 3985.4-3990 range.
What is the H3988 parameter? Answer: 3986.74 A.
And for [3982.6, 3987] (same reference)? 3986.74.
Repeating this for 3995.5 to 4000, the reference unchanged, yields 3997.77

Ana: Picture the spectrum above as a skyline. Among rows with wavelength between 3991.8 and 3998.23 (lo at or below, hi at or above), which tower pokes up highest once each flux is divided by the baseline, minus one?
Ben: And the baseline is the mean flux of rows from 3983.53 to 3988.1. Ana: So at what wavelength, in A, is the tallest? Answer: 3996.85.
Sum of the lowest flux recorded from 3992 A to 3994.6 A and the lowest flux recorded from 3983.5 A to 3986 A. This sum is 61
